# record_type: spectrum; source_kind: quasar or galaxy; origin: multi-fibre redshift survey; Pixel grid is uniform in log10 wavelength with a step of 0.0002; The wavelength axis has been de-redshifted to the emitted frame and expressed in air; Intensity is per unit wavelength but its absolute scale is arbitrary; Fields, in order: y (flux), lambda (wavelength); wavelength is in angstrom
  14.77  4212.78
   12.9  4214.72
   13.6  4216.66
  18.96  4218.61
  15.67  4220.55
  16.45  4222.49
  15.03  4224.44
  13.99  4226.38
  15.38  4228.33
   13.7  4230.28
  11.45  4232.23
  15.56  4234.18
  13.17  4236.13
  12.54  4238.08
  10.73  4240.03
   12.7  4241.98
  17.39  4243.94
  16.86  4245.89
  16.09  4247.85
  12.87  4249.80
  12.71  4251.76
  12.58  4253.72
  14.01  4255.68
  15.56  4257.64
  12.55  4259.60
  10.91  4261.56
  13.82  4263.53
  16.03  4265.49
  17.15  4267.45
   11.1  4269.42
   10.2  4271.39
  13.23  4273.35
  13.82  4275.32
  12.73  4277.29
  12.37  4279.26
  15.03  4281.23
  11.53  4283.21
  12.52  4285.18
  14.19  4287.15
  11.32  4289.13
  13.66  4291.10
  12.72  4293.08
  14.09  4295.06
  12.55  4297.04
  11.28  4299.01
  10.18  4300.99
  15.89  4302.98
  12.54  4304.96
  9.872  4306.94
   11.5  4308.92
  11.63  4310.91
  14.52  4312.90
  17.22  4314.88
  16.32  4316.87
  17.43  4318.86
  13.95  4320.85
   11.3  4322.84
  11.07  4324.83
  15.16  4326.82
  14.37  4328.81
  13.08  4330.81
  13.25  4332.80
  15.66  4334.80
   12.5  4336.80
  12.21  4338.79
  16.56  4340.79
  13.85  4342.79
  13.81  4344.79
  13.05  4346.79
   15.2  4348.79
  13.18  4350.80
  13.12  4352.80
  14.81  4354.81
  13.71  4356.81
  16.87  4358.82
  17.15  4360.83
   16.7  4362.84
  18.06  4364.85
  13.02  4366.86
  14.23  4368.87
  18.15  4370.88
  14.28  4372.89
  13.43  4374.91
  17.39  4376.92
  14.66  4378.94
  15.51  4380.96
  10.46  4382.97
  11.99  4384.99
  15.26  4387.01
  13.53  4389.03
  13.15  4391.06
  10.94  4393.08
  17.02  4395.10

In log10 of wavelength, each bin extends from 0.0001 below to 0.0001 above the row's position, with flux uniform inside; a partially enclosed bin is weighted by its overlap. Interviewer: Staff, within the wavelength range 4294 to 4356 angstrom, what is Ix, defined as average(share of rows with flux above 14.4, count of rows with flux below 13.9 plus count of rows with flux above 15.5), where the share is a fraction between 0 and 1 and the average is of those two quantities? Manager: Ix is 12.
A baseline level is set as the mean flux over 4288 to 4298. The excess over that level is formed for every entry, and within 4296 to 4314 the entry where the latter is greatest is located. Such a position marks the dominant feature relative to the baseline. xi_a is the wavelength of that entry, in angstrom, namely 4302.98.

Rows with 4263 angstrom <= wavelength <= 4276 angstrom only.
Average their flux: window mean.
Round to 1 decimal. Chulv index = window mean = 13.6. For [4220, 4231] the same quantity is 15.0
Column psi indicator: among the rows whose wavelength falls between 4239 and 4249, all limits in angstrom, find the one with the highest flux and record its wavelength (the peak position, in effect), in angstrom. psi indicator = 4243.94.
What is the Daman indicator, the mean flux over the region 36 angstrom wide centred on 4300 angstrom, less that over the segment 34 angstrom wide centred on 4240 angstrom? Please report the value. -1.0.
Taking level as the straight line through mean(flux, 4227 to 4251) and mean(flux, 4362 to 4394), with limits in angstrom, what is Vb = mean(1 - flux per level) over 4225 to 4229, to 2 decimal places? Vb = -0.05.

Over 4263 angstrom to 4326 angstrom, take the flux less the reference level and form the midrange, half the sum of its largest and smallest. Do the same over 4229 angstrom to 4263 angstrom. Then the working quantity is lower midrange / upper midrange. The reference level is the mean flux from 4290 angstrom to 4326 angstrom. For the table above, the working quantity 1.9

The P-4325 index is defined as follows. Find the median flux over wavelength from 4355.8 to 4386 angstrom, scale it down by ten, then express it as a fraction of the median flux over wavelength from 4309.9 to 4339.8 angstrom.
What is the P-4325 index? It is 0.105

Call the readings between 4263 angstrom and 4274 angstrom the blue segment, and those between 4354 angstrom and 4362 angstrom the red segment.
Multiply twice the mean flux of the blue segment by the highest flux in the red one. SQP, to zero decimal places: 466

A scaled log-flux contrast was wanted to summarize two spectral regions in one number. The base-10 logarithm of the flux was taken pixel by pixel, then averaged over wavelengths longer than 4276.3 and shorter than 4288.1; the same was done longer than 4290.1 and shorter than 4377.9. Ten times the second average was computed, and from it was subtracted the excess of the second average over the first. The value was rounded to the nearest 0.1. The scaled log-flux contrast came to 11.4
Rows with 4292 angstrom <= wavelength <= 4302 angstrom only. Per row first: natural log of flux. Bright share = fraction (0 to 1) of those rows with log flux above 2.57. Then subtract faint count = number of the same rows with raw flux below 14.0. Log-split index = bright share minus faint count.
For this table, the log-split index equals -3.8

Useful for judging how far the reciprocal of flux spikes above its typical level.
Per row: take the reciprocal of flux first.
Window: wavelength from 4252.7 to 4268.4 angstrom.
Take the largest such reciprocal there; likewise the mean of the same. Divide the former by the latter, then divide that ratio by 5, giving 0.253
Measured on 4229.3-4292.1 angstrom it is 0.258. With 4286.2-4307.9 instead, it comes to 0.250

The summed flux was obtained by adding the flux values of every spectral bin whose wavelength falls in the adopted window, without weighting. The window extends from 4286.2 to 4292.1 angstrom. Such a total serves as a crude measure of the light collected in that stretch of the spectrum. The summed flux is 39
